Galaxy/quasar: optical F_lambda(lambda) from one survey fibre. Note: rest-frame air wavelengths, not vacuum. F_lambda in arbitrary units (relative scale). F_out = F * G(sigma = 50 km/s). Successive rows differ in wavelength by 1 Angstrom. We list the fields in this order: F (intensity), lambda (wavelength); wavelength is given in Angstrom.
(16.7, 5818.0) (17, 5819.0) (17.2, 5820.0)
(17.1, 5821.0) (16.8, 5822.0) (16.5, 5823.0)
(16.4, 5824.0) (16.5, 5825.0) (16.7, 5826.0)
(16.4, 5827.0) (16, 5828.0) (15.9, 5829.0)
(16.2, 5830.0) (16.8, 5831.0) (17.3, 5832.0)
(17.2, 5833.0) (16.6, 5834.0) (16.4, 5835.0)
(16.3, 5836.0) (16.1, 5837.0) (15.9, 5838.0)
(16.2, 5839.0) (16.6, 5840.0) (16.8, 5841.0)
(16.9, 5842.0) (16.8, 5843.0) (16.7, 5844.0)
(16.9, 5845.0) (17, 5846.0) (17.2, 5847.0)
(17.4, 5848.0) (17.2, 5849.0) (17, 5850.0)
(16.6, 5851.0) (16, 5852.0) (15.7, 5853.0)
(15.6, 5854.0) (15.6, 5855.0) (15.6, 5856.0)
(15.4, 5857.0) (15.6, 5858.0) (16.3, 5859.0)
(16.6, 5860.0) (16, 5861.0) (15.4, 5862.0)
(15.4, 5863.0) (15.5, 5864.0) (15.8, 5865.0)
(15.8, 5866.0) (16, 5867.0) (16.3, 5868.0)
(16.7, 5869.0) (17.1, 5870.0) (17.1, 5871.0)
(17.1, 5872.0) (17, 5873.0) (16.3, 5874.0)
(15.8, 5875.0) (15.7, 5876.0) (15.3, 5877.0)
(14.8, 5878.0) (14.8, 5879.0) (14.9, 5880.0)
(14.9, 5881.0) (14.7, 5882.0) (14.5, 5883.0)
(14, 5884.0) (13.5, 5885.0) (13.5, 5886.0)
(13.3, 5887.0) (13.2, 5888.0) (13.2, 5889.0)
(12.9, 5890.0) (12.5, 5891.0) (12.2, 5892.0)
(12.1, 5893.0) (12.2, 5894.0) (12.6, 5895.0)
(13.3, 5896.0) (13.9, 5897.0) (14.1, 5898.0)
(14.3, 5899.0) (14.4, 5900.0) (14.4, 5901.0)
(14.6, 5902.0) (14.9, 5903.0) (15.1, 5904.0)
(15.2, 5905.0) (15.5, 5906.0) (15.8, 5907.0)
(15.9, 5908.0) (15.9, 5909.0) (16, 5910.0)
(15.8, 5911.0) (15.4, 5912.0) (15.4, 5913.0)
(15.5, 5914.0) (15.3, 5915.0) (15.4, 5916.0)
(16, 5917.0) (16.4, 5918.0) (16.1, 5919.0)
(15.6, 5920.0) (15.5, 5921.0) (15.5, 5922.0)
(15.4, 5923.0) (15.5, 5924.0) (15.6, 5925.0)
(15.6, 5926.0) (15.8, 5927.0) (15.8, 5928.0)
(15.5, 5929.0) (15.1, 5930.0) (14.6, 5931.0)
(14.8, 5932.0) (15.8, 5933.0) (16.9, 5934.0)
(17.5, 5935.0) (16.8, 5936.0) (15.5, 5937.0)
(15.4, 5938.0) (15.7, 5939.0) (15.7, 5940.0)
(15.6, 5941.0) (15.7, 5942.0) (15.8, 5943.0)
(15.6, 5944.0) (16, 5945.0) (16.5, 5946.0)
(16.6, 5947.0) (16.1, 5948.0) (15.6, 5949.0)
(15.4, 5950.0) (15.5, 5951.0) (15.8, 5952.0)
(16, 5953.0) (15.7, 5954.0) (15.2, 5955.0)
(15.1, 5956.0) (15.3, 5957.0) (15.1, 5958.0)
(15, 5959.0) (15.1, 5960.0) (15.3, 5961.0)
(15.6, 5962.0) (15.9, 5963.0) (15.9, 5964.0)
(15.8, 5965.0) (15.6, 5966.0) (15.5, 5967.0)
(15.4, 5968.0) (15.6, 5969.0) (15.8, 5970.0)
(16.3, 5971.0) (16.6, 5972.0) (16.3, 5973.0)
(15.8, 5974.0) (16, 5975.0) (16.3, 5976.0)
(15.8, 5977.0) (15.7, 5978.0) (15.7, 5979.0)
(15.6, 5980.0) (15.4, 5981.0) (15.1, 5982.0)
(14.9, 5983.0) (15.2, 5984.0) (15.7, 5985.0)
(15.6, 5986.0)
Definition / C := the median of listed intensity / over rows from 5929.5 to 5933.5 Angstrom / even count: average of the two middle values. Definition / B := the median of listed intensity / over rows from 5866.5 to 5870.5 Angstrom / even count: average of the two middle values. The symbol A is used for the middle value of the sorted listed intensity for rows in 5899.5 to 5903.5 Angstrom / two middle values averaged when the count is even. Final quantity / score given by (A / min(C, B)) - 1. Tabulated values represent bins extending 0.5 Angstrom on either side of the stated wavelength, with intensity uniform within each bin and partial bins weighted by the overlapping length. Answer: -0.03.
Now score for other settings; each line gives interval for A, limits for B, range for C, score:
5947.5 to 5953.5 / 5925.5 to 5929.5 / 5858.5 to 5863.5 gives 0.00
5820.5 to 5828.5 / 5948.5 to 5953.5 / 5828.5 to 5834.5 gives 0.06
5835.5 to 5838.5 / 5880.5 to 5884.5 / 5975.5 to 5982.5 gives 0.10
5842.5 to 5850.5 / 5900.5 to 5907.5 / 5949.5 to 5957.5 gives 0.13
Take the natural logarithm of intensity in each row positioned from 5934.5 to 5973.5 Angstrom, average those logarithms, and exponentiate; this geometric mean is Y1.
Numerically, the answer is 15.8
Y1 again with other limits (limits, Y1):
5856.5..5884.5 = 15.7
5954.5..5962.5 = 15.2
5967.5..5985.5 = 15.7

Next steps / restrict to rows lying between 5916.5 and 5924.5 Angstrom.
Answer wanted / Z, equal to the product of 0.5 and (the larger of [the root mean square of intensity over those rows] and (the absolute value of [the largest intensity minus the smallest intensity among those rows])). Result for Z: 7.9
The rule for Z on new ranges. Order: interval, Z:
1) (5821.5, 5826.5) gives 8.3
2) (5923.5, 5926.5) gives 7.8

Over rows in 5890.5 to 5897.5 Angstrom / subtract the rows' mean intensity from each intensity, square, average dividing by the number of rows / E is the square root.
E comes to 0.62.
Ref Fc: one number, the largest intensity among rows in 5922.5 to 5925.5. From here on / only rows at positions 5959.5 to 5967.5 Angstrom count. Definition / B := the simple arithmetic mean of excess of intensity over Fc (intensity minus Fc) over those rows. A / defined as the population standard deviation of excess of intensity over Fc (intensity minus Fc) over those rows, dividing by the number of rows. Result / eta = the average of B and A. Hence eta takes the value 0.13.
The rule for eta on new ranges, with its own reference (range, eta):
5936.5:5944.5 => 0.07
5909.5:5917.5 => 0.13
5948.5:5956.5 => 0.11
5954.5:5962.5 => -0.11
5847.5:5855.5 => 0.75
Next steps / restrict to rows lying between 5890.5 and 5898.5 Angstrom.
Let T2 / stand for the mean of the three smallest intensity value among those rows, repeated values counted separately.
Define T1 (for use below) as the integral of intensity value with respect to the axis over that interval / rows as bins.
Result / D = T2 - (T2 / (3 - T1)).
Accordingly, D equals 12.3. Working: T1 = 103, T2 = 12.2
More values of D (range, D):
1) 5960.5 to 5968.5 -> 15.5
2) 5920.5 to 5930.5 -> 15.4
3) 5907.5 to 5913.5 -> 15.7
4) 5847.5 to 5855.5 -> 15.8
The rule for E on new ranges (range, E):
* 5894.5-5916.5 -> 0.88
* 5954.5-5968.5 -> 0.30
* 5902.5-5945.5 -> 0.52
